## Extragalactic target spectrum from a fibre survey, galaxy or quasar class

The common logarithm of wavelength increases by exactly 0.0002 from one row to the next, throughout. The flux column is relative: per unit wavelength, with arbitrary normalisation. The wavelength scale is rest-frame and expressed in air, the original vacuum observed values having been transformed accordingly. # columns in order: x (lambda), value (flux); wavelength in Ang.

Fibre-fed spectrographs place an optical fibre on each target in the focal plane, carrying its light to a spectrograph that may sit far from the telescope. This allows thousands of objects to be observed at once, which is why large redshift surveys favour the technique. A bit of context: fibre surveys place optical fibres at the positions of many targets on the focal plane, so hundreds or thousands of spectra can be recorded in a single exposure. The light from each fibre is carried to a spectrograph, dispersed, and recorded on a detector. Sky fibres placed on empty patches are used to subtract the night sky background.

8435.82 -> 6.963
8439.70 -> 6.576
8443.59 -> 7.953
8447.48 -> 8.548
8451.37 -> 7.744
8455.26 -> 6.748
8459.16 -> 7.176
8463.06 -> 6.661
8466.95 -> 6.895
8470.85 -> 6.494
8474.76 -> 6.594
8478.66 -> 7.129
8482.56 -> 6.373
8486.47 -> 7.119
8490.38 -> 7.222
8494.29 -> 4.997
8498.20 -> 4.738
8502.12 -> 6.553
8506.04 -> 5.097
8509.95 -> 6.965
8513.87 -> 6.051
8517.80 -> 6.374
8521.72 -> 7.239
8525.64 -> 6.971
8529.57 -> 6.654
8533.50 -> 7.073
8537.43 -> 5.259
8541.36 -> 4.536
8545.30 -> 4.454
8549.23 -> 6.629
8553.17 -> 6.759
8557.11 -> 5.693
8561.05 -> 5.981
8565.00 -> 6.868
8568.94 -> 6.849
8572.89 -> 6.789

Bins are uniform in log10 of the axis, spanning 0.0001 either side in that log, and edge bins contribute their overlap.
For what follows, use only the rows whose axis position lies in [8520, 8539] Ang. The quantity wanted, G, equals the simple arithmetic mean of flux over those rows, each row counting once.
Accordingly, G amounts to 6.6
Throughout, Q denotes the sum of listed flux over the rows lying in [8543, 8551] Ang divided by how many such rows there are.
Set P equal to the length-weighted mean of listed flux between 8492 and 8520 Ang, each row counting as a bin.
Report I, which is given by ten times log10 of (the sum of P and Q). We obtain 10.6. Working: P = 5.9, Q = 5.54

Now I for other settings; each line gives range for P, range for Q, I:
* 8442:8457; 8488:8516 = 11.4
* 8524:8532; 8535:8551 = 10.8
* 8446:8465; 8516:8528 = 11.5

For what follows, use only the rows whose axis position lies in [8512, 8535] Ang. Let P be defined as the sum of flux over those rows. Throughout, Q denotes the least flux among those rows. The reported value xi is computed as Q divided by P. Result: 0.150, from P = 40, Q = 6.051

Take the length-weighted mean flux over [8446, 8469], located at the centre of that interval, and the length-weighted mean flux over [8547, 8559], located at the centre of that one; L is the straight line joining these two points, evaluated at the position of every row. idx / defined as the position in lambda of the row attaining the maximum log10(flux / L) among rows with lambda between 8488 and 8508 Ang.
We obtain 8490.38 Ang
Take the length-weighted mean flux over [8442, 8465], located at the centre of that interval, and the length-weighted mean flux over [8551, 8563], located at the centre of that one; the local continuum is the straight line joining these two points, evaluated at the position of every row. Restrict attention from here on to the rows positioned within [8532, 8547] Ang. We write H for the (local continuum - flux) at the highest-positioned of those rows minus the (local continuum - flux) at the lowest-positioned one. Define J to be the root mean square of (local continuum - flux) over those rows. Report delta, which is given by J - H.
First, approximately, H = 2.5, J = 1.45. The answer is -1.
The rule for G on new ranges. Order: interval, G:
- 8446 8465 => 7.4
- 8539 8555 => 5.6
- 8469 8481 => 6.7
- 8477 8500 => 6.3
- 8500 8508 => 5.8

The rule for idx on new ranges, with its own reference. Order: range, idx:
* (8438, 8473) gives 8447.48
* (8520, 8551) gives 8521.72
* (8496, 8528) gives 8521.72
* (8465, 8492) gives 8490.38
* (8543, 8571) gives 8568.94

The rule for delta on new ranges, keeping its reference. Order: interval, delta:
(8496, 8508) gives 2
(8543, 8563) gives 3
